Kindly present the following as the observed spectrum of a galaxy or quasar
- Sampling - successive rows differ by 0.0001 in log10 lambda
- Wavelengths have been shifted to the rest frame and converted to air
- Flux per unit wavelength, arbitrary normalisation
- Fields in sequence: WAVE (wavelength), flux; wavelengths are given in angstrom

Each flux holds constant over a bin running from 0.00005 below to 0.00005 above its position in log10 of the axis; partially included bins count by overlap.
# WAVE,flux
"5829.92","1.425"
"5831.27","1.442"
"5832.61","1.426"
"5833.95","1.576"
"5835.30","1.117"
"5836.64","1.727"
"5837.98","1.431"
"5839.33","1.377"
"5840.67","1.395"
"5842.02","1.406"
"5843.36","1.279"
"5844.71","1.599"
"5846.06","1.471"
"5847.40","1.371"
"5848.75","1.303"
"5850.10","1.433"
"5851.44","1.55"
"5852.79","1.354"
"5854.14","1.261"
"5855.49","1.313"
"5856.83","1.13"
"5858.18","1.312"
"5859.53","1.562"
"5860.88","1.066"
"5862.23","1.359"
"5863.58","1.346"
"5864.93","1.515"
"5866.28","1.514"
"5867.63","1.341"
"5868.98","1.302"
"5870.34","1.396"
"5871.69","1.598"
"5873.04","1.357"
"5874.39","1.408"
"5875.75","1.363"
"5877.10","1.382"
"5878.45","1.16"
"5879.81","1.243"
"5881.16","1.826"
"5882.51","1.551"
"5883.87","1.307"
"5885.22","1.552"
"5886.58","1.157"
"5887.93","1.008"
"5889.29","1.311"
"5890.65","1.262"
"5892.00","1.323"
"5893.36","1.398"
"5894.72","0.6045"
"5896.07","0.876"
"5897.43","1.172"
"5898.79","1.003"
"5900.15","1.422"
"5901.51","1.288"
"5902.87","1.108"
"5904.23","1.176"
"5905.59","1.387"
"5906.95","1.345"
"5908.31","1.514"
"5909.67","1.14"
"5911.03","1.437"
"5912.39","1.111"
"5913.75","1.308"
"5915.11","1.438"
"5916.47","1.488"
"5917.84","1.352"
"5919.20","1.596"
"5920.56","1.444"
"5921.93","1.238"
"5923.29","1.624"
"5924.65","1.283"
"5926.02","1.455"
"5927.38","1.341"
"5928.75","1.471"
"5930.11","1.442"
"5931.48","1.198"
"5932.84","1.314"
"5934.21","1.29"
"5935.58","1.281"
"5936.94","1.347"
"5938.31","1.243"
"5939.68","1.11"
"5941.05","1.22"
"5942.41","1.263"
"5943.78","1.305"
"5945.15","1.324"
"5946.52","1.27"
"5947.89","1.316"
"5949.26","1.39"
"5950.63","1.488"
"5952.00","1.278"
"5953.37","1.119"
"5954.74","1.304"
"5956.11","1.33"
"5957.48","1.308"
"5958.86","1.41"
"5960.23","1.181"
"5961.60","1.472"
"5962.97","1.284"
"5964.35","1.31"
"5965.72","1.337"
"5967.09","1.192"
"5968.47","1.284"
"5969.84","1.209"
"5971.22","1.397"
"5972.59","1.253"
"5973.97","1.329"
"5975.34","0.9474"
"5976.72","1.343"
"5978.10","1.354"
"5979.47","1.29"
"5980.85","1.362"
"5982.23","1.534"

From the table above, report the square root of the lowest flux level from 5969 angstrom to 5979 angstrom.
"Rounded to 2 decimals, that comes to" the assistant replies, 0.97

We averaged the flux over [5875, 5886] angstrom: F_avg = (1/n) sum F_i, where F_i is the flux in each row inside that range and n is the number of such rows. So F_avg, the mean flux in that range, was 1.42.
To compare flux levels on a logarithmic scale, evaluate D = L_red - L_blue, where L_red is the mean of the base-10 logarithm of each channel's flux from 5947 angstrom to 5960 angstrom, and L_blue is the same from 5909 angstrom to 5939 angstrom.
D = -0.01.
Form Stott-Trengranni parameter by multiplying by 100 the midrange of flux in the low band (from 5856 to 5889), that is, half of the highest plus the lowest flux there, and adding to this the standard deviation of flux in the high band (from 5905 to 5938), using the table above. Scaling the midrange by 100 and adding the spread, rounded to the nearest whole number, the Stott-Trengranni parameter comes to 142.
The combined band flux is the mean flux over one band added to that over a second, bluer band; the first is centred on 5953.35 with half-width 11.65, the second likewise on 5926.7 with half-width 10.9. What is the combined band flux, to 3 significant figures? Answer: 2.70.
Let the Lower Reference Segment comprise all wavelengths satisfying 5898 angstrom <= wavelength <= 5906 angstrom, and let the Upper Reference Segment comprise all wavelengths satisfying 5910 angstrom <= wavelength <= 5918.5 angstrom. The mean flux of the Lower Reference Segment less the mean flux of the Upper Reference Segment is -0.12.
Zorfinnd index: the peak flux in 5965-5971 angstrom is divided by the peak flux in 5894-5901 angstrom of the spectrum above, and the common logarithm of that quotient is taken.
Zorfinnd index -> -0.03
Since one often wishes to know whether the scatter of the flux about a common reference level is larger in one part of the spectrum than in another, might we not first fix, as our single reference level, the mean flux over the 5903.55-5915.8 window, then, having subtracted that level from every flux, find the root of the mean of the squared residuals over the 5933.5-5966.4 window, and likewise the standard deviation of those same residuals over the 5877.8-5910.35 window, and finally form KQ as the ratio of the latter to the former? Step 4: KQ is 2.7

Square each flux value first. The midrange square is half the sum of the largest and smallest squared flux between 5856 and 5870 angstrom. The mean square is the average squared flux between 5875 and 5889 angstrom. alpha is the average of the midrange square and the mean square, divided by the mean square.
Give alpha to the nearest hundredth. 0.97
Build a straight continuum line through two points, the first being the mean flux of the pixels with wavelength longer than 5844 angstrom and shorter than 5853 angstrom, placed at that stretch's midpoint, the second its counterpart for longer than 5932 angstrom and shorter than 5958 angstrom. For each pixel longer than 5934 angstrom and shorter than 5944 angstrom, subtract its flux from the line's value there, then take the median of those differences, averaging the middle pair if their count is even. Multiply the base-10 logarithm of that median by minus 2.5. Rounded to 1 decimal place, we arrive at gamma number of 3.9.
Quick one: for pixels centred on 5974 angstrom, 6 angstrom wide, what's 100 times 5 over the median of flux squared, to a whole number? 283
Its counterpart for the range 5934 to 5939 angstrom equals 303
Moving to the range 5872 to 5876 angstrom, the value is 269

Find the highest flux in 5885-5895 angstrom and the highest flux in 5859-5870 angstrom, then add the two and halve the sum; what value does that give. 1.56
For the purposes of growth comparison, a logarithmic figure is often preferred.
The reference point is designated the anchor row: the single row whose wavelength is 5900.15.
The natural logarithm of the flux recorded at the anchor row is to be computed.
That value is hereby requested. 0.4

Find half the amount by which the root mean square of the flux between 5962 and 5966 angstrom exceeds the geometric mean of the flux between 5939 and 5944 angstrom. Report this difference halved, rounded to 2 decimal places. 0.04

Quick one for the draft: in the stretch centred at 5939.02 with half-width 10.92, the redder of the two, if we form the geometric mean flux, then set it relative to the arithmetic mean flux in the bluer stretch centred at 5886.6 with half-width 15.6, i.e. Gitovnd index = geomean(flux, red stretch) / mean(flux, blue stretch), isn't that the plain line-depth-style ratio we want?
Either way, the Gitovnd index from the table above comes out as 1.008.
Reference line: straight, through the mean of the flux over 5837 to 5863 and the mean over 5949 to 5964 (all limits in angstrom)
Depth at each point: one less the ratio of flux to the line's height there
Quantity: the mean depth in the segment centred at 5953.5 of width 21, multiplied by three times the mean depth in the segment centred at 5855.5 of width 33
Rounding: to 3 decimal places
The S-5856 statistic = 0.000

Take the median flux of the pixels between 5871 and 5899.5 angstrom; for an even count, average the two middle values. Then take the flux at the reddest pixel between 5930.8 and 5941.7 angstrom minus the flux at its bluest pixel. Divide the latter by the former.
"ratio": 0.017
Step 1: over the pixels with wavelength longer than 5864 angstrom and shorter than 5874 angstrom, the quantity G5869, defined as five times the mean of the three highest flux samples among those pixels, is 7.7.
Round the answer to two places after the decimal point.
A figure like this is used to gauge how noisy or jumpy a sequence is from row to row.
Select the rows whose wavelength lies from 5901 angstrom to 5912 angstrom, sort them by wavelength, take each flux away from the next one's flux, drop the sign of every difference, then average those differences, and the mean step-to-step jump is 0.19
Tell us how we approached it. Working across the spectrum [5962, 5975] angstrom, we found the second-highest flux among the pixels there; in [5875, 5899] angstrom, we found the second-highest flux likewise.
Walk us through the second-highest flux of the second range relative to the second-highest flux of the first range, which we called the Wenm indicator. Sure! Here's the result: 1.16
